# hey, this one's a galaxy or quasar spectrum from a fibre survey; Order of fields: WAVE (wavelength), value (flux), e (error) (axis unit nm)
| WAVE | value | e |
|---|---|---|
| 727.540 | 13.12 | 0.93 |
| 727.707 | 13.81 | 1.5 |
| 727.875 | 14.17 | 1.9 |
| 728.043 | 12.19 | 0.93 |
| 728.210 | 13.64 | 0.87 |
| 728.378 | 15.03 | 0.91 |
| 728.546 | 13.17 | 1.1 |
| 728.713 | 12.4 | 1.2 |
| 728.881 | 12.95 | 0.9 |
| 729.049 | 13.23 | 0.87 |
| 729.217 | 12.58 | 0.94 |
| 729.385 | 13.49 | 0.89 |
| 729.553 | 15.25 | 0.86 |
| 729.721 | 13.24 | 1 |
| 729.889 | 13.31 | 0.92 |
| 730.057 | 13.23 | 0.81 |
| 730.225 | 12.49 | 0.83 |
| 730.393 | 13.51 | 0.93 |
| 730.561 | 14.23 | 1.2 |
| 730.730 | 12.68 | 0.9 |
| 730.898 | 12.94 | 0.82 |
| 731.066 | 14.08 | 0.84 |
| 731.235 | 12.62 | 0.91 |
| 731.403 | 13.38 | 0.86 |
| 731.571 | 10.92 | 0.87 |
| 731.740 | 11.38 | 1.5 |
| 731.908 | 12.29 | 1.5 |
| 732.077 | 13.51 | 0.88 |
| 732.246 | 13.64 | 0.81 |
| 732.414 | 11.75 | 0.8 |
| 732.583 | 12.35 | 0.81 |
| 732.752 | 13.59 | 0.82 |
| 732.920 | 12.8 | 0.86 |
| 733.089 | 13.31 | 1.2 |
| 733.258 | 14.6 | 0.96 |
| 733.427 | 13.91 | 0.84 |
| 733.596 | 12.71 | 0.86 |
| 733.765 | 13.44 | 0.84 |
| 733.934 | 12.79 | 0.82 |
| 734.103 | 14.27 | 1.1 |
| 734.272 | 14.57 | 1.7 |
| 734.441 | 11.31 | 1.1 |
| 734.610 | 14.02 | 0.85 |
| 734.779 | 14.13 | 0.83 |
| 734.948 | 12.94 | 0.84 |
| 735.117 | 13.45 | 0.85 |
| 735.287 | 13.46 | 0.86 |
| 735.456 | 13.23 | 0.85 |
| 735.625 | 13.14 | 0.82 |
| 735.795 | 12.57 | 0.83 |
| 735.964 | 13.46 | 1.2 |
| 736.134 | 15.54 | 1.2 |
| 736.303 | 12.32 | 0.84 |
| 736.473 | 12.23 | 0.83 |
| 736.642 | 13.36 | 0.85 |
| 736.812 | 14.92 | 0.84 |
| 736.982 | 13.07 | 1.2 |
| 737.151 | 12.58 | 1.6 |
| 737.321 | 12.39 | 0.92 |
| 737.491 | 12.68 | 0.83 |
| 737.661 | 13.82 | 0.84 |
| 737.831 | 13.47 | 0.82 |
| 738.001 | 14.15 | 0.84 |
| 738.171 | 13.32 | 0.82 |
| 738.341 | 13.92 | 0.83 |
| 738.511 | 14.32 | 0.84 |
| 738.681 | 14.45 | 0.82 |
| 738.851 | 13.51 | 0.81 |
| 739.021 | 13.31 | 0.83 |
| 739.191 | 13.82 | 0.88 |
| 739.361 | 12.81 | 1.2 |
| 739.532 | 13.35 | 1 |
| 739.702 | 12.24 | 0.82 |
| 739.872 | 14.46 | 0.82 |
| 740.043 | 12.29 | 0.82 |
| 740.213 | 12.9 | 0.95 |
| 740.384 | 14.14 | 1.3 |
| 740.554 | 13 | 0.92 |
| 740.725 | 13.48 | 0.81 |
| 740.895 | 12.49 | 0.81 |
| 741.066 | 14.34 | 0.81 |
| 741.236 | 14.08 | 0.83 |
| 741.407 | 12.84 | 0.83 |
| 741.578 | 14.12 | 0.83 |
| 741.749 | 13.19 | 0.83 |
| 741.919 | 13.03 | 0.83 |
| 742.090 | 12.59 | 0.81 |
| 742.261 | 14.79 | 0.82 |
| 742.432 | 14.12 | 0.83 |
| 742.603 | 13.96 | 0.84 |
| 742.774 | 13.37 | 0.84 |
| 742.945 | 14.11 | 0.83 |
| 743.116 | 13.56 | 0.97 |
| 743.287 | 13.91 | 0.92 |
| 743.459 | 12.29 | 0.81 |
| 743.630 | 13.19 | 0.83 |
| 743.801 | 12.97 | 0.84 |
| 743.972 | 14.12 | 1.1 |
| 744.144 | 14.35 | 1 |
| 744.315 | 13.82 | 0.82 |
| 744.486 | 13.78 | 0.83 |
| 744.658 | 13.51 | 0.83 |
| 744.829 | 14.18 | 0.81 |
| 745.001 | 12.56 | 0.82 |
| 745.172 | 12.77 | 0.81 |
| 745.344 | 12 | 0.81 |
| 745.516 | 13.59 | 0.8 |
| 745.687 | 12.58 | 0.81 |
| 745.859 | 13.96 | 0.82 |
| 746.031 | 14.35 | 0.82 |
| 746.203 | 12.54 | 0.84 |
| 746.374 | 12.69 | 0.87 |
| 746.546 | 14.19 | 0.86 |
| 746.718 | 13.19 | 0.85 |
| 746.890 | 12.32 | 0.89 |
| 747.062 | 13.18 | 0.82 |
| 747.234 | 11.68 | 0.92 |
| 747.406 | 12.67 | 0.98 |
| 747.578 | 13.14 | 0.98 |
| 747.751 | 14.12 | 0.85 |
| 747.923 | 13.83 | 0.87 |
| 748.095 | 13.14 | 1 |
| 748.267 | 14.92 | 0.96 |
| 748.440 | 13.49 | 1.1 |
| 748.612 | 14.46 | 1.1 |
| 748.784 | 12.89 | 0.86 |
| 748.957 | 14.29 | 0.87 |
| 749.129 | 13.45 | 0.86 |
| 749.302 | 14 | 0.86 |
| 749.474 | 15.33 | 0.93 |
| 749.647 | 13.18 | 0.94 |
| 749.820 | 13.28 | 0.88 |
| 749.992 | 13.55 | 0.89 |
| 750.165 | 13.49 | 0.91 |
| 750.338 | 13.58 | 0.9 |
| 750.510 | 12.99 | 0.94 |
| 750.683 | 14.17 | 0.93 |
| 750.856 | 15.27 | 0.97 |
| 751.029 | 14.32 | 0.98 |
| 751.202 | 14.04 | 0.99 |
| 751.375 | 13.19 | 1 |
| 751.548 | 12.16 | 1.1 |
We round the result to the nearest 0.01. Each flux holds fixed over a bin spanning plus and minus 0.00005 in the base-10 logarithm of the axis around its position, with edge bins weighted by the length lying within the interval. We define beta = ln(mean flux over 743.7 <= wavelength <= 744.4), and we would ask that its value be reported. 2.63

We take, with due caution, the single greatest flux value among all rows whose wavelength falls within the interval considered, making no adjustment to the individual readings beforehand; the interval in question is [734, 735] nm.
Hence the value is 14.57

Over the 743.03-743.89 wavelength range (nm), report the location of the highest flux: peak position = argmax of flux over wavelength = 743.287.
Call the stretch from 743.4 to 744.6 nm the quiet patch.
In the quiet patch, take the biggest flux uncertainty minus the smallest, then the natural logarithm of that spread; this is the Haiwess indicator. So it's -1.2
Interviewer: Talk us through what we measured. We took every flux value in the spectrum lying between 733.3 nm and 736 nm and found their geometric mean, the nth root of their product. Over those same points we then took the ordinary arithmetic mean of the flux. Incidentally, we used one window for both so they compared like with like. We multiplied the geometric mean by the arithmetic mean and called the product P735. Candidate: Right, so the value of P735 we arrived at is 178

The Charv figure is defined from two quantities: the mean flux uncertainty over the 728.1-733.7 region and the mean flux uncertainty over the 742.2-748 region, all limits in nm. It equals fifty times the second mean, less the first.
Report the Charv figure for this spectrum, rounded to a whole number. 42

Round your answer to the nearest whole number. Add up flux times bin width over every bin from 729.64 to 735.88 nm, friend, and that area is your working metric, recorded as 82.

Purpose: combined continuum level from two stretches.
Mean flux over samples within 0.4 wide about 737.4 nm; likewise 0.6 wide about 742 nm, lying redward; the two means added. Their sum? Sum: 25.9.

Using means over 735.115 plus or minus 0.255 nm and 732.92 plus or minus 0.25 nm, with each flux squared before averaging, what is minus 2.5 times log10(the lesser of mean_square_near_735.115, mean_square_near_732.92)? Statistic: -5.61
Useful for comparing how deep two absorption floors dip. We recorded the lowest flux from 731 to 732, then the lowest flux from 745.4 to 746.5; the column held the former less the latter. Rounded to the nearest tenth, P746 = -1.6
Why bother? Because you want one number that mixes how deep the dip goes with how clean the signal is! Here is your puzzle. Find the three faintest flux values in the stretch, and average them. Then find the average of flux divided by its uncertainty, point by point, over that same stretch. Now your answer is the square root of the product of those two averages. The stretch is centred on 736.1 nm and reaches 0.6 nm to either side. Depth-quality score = 13.33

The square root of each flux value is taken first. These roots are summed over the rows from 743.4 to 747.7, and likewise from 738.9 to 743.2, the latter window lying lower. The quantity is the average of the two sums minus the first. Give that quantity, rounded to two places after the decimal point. 0.47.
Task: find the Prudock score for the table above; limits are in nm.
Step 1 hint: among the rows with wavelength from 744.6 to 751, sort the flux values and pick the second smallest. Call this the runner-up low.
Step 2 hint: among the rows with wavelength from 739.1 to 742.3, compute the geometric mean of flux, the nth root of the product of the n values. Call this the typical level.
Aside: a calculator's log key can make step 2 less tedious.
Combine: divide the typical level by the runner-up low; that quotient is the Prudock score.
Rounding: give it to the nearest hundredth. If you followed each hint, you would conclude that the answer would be 1.11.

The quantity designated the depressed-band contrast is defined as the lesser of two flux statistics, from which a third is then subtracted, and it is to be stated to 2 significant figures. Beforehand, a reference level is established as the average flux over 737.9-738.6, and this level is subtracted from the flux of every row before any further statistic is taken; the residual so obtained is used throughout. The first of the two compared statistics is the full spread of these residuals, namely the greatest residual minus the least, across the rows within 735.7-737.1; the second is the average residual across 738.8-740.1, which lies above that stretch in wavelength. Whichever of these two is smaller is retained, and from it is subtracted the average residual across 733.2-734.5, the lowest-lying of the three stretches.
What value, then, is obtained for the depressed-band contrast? -0.23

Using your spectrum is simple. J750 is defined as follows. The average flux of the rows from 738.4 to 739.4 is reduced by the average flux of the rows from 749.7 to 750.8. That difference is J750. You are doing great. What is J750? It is 0.2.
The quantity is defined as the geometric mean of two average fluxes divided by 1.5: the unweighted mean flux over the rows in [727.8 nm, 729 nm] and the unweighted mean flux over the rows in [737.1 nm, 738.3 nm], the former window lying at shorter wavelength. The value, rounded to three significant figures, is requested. 8.86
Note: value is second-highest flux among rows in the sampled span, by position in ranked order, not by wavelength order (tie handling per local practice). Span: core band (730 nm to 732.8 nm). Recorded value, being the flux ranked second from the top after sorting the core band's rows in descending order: 14.08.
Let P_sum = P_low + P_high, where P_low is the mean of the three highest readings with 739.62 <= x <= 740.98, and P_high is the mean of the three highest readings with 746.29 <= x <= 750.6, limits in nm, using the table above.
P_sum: 28.9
